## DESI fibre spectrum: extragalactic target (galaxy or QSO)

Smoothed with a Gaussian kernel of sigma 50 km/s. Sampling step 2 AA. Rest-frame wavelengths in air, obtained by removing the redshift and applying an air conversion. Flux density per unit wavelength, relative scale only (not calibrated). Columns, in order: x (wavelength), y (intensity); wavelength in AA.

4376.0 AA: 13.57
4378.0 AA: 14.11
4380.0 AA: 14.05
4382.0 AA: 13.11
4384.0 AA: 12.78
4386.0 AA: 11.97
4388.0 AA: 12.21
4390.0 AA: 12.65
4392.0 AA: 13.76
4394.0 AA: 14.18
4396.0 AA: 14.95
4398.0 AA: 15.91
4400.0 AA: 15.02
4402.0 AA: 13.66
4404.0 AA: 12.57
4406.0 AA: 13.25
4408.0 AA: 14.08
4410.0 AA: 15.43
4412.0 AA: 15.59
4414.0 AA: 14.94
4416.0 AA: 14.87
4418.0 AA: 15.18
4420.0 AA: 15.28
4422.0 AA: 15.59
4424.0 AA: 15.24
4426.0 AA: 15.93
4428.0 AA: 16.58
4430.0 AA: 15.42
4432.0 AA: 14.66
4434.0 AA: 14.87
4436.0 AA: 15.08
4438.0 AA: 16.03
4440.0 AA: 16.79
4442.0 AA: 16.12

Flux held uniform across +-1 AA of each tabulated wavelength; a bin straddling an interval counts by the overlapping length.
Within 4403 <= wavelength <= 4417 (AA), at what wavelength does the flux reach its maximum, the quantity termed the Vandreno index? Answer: 4412.0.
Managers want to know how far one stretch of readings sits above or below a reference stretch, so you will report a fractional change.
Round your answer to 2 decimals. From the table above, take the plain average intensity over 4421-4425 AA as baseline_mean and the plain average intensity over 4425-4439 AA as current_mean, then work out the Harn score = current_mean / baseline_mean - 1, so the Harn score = 0.01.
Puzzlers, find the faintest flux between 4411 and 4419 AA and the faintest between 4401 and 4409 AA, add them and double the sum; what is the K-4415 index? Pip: 54.9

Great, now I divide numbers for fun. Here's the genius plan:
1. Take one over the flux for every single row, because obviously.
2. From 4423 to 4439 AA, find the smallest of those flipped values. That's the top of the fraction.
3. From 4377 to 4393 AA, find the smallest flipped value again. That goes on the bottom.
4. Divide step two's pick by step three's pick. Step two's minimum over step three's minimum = 0.85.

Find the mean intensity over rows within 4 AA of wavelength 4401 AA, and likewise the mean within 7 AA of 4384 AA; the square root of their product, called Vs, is 13.6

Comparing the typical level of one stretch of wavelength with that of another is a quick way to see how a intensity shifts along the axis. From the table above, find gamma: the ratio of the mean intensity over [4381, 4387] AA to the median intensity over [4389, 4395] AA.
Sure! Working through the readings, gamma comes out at 0.92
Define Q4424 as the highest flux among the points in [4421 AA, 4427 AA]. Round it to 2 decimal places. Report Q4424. 15.93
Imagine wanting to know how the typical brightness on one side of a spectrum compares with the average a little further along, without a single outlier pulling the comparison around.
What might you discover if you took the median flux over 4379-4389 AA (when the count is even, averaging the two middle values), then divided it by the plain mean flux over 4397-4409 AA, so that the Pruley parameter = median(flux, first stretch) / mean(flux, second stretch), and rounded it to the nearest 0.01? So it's 0.91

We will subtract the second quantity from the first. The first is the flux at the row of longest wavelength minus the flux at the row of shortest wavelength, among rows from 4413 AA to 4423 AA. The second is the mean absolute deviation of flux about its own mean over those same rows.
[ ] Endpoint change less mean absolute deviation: 0.44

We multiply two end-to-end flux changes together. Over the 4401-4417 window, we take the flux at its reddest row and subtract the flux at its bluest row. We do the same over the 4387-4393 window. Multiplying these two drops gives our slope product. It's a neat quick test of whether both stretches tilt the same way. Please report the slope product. 1.9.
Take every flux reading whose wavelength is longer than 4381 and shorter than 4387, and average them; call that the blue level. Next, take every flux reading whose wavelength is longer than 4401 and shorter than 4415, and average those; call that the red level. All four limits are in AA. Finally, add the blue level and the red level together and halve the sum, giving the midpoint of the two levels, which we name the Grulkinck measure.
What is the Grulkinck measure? 13.4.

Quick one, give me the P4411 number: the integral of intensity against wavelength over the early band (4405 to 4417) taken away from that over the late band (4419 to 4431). 12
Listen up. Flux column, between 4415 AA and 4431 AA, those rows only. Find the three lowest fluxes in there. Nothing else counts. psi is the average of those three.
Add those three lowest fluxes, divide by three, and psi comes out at 15.1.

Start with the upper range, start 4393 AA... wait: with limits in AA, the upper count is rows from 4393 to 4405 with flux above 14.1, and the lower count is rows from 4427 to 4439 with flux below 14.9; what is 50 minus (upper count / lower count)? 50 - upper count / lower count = 48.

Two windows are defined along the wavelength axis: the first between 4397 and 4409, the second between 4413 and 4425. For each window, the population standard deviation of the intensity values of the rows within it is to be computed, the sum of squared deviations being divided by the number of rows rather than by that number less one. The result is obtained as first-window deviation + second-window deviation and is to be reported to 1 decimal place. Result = 1.3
